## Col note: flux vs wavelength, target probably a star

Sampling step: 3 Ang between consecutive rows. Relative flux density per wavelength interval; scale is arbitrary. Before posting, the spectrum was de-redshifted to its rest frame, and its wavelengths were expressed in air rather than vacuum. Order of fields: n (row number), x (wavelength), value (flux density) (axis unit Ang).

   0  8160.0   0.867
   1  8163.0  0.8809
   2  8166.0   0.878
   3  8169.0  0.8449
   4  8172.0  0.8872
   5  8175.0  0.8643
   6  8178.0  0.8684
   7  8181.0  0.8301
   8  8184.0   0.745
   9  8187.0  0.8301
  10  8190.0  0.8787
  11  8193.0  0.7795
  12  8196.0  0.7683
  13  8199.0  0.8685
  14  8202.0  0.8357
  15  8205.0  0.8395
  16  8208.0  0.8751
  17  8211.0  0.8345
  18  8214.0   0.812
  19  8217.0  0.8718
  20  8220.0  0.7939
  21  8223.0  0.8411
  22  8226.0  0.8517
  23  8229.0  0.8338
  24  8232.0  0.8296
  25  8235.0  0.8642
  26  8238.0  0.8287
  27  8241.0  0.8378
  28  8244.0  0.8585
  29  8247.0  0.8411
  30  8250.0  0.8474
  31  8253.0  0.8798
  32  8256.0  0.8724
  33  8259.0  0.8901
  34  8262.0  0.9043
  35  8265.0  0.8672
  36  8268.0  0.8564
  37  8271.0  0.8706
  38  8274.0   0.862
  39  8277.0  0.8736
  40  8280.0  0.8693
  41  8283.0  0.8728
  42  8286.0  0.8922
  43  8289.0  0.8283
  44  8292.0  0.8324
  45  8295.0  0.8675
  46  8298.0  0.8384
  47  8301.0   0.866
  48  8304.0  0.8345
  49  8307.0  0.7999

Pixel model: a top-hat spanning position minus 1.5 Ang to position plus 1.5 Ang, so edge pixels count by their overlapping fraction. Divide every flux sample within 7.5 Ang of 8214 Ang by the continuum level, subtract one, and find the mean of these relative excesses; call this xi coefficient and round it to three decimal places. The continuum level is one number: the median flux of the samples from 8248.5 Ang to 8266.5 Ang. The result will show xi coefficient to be -0.044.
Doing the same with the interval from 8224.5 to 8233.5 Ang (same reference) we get -0.043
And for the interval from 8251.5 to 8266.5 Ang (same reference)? 0.008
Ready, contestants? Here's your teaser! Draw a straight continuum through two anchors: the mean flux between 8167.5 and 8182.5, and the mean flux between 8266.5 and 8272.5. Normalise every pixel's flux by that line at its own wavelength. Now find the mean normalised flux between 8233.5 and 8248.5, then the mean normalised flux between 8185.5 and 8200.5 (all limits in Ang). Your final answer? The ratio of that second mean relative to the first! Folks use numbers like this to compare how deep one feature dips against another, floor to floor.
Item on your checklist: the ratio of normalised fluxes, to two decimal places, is 0.98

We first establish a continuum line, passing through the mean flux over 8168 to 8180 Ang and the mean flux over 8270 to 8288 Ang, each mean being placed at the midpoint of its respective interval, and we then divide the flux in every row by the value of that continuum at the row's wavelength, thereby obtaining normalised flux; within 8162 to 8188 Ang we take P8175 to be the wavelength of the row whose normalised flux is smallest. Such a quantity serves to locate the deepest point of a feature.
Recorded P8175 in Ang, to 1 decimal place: 8184.0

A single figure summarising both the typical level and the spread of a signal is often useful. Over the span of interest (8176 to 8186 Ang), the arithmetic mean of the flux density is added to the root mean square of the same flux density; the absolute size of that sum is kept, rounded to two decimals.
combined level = 1.63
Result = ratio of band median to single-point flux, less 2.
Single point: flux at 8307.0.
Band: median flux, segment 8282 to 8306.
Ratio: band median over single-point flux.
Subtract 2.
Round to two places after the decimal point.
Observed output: -0.93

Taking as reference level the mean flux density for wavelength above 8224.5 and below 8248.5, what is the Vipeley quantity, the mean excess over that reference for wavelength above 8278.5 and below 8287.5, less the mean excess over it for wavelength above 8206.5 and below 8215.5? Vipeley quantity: 0.04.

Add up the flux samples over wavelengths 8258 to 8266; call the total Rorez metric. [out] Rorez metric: 2.66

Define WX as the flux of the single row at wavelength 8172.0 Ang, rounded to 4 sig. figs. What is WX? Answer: 0.8872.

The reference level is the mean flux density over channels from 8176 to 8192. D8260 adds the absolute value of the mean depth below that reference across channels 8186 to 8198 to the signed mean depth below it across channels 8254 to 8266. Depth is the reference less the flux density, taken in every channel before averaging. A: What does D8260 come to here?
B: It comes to -0.04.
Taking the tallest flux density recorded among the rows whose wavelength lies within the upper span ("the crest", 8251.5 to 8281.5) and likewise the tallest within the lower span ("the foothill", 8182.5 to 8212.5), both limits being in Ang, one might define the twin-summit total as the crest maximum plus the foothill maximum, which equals 1.78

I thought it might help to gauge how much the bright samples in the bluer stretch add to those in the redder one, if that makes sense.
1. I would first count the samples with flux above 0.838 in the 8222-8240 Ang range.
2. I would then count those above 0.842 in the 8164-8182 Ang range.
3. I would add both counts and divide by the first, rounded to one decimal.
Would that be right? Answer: 2.7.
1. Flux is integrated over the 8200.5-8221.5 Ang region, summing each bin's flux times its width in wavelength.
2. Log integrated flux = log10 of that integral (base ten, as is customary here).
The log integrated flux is 1.25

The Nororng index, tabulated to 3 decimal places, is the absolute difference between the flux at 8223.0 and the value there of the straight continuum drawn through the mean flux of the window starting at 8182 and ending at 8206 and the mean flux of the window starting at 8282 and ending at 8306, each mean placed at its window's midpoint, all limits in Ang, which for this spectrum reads 0.013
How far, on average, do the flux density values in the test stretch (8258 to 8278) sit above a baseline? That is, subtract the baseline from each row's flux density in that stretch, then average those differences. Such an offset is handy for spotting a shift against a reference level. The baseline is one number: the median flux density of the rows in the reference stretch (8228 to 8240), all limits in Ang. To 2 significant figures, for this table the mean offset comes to 0.043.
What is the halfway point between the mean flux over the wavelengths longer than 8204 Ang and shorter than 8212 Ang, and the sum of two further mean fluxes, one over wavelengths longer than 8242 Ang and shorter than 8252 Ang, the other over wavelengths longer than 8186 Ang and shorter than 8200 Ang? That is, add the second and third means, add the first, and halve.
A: 1.262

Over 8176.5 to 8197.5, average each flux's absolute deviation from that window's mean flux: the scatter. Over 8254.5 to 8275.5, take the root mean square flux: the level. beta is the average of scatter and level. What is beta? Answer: 0.459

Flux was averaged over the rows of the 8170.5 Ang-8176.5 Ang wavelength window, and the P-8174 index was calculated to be 0.876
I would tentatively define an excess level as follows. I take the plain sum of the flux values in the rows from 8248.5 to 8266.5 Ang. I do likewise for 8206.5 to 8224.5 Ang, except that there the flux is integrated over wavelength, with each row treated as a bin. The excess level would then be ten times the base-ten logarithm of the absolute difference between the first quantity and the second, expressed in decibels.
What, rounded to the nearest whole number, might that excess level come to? 10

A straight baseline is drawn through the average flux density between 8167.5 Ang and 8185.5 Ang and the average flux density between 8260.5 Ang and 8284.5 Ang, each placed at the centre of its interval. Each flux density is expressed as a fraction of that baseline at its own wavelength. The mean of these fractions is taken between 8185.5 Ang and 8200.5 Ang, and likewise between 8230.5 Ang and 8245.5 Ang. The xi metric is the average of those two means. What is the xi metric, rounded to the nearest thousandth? 0.978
